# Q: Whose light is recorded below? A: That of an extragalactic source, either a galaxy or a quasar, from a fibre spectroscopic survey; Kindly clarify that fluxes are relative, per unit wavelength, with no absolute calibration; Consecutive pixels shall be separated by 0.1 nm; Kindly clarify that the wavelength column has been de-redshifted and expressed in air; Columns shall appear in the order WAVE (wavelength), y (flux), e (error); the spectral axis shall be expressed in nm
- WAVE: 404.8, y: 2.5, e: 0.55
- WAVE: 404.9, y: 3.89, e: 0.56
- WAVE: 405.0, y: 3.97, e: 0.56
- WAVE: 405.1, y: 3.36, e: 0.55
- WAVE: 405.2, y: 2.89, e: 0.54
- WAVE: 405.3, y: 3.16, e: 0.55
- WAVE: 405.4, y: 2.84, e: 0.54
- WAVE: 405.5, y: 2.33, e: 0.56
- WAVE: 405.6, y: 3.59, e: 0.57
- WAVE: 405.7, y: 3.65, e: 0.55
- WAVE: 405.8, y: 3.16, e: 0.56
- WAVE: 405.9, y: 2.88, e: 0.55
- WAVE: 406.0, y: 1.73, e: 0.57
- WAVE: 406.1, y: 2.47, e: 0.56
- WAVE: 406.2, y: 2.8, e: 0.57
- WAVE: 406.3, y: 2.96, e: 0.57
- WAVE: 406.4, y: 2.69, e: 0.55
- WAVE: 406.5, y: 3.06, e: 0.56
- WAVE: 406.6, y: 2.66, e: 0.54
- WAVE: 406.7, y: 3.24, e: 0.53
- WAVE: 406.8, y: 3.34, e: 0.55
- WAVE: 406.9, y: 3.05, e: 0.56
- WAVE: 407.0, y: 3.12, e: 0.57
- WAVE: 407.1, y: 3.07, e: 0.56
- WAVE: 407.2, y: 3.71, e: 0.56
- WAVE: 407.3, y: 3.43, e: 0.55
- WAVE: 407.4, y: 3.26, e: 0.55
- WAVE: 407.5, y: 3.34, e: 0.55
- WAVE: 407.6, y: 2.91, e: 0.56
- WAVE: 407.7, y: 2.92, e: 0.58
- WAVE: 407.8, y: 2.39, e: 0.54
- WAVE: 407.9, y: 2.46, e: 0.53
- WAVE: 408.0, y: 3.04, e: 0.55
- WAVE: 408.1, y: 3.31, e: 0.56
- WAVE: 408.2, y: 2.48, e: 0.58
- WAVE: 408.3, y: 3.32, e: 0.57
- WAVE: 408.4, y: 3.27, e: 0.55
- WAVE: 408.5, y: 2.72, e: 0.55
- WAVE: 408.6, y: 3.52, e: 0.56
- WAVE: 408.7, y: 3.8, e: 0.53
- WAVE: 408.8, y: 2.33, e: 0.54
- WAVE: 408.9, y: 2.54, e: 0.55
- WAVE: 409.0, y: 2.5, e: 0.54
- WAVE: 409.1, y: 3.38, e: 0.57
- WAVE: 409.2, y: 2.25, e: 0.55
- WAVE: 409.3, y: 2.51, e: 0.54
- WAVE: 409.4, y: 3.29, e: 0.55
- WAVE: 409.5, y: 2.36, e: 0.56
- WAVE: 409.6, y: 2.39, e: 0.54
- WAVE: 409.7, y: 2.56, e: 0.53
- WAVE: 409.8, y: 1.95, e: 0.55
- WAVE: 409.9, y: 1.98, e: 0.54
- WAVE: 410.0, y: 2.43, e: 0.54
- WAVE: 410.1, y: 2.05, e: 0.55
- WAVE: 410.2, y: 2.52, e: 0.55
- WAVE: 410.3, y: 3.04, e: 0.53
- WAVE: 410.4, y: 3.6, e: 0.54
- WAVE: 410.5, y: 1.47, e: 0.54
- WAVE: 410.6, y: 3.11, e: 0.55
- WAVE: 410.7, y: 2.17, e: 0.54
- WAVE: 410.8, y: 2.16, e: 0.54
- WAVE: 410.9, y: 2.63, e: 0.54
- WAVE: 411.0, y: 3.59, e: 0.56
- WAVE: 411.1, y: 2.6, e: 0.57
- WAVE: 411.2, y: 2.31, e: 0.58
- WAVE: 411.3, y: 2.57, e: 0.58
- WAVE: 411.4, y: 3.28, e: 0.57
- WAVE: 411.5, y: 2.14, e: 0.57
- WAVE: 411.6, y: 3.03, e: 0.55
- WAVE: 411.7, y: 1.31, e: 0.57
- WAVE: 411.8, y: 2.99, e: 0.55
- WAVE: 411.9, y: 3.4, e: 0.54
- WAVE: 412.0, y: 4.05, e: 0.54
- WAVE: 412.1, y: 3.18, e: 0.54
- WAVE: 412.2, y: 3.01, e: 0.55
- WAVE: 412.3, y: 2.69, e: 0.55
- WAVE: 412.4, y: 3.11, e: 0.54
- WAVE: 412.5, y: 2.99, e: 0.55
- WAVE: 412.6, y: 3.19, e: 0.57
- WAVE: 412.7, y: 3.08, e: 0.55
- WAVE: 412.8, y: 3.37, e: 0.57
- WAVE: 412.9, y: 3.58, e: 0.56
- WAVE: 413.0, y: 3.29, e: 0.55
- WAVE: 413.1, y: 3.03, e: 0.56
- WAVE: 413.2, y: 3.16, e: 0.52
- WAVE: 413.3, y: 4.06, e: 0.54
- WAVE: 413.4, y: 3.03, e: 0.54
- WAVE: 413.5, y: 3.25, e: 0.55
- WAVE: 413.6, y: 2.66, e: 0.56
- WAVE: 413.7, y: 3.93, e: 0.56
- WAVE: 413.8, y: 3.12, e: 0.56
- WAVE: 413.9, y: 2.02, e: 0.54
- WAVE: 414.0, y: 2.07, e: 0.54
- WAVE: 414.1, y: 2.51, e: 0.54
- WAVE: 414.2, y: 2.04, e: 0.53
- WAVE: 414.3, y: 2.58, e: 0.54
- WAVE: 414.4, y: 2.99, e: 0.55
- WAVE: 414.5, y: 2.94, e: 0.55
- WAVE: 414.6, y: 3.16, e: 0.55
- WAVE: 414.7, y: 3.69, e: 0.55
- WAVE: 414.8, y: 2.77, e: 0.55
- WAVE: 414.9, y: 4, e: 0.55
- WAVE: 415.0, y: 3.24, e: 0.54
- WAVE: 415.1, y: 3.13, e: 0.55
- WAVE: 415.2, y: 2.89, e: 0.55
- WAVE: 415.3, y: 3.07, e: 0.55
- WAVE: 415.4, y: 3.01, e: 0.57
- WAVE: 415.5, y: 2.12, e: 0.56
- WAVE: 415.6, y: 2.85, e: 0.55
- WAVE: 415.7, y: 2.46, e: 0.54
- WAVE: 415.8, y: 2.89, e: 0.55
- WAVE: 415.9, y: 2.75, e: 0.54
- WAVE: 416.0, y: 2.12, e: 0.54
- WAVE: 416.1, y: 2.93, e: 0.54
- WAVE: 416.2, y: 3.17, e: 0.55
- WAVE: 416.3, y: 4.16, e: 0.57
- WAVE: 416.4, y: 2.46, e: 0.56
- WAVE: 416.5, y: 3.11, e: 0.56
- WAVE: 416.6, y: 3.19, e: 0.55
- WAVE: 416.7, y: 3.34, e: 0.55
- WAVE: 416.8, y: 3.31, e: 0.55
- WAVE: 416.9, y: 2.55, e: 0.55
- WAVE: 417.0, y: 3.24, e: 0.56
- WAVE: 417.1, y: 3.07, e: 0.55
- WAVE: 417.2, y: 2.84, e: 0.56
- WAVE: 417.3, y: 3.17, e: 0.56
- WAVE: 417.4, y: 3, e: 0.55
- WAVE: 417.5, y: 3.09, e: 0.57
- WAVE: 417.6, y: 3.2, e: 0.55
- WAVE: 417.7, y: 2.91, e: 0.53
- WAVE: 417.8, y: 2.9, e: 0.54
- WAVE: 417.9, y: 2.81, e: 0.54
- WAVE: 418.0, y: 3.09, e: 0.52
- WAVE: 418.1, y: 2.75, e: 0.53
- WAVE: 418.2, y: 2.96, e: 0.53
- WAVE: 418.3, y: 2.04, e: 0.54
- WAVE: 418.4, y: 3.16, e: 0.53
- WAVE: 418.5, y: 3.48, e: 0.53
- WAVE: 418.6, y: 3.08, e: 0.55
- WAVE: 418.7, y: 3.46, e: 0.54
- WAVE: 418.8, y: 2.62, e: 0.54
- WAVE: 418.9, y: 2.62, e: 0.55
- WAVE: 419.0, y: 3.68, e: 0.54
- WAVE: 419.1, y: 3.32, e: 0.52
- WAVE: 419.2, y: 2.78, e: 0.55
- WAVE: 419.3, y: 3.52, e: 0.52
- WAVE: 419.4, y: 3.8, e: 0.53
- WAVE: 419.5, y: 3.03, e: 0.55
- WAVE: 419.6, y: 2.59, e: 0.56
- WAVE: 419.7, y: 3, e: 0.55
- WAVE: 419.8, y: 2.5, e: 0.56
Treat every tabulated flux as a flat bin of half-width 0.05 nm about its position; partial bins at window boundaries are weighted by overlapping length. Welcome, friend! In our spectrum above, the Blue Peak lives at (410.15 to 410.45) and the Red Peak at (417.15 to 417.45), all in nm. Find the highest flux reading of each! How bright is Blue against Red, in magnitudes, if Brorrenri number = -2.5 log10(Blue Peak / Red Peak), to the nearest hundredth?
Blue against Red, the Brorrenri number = -0.14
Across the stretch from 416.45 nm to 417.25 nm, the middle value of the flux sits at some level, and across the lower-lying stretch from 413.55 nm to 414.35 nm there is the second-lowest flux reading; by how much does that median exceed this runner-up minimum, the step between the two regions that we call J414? 1.1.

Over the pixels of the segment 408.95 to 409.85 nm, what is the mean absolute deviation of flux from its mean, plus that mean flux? 2.91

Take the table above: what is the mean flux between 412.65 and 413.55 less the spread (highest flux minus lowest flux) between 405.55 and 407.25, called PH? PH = 1.3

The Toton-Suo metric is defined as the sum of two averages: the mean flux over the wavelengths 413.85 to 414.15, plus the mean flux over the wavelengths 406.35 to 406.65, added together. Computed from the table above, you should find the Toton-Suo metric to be 5.0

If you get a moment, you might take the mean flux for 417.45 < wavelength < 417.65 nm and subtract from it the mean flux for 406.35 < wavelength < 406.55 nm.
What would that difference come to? 0.27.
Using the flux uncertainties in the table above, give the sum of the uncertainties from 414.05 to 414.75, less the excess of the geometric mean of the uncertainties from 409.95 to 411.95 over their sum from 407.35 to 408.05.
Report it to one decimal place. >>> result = 7.1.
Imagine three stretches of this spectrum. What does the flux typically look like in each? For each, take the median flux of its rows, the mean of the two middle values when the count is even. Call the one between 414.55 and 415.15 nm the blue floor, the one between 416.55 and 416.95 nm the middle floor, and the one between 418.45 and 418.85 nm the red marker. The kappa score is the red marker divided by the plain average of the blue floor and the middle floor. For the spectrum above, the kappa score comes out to 1.01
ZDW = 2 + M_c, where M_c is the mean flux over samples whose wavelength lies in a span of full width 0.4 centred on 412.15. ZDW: 5.2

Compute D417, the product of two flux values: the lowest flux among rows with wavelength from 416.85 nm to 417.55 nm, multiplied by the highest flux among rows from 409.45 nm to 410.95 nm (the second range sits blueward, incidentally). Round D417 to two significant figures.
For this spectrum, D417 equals 9.2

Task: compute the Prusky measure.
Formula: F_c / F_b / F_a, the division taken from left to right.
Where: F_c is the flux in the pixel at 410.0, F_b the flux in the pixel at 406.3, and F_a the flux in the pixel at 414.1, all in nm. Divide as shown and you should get 0.33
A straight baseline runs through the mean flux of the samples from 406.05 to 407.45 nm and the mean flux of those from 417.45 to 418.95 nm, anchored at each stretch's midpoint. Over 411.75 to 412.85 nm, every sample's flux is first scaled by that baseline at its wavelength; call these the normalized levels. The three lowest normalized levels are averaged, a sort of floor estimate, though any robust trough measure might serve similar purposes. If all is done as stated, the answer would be 0.96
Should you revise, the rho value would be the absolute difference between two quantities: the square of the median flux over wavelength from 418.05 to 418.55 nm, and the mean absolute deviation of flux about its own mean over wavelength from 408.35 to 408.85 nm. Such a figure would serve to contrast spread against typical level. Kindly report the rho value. 8.3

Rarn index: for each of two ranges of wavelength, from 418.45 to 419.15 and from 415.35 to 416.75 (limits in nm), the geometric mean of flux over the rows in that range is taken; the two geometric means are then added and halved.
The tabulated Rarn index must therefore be 3.00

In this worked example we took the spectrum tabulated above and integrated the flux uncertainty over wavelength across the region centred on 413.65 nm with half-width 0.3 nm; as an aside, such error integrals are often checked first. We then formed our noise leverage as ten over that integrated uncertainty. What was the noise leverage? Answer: 30.2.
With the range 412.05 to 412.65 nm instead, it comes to 30.3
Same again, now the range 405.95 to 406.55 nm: 29.6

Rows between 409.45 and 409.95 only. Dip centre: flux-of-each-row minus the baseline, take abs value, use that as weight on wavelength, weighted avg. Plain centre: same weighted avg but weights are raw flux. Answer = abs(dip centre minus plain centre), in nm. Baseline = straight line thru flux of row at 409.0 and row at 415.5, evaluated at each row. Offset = 0.10 nm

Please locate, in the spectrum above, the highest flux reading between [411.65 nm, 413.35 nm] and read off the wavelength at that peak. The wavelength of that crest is 413.3 nm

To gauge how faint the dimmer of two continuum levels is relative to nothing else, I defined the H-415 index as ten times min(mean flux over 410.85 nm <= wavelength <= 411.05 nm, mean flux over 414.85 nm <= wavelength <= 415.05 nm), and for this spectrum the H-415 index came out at 31.1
